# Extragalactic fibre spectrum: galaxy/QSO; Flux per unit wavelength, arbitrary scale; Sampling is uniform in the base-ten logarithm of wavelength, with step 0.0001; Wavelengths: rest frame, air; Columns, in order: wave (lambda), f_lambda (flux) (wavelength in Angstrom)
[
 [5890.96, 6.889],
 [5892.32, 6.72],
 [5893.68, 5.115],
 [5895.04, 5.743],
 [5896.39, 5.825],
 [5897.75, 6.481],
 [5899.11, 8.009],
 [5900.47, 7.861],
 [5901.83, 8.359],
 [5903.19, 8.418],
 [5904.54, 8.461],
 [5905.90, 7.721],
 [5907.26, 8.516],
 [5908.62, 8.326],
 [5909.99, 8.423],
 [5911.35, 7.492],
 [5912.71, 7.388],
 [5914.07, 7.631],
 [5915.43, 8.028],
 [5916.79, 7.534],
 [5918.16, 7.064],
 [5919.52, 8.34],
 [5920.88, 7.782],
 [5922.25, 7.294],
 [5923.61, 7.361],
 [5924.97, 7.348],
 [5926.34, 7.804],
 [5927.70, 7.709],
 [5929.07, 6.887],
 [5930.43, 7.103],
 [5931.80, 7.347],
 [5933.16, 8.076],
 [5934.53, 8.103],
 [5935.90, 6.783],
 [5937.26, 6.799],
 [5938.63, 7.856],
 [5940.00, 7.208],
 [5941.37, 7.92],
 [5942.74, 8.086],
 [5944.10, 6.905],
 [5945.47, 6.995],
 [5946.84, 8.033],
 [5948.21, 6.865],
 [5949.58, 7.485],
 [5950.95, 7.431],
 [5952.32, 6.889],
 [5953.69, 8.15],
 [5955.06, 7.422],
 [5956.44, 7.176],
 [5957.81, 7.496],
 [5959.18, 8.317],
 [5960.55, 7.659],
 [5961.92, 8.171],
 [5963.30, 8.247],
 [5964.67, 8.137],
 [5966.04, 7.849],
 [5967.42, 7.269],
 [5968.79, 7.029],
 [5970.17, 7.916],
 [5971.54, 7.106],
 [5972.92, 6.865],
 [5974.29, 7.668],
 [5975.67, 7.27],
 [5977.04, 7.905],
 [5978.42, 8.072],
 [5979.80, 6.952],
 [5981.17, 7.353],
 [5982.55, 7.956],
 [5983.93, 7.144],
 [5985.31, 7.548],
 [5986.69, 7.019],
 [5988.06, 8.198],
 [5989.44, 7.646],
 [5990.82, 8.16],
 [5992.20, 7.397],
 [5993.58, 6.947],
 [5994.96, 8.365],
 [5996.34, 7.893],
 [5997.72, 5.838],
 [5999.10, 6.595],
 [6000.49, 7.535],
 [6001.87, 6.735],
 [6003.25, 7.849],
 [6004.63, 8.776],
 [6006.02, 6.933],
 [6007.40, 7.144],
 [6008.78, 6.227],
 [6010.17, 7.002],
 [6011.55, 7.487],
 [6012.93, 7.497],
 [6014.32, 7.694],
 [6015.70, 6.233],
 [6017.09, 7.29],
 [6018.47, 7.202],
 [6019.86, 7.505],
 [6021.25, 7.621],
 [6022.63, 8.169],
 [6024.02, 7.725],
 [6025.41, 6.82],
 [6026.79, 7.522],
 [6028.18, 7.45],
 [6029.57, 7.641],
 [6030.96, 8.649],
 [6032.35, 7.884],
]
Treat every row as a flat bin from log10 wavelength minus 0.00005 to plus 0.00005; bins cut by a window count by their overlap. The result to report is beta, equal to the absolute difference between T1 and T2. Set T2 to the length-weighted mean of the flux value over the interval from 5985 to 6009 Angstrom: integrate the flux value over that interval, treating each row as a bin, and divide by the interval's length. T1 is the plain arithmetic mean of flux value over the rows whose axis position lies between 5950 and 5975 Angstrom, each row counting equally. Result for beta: 0.20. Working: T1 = 7.60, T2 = 7.40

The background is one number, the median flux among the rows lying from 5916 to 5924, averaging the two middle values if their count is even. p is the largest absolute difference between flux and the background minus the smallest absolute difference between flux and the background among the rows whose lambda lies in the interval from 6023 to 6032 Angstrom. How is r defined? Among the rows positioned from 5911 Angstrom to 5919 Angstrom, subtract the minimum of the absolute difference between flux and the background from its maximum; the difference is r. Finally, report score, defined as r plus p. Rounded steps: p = 1.20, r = 0.5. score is 1.7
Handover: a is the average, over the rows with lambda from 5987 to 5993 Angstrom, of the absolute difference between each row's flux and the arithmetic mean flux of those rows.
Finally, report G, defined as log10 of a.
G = -0.5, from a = 0.33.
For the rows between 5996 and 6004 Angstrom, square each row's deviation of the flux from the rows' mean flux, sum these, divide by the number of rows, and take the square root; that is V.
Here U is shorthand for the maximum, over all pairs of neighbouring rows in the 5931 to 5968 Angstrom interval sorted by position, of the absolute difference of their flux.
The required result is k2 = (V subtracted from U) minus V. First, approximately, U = 1.3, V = 0.7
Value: -0.2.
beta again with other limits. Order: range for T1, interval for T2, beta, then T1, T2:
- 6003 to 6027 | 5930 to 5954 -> 0.07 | 7.37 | 7.44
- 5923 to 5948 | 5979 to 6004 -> 0.06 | 7.46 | 7.40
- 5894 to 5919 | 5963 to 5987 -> 0.11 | 7.63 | 7.51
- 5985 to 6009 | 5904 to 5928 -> 0.41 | 7.38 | 7.79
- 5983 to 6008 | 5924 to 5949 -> 0.01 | 7.43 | 7.43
